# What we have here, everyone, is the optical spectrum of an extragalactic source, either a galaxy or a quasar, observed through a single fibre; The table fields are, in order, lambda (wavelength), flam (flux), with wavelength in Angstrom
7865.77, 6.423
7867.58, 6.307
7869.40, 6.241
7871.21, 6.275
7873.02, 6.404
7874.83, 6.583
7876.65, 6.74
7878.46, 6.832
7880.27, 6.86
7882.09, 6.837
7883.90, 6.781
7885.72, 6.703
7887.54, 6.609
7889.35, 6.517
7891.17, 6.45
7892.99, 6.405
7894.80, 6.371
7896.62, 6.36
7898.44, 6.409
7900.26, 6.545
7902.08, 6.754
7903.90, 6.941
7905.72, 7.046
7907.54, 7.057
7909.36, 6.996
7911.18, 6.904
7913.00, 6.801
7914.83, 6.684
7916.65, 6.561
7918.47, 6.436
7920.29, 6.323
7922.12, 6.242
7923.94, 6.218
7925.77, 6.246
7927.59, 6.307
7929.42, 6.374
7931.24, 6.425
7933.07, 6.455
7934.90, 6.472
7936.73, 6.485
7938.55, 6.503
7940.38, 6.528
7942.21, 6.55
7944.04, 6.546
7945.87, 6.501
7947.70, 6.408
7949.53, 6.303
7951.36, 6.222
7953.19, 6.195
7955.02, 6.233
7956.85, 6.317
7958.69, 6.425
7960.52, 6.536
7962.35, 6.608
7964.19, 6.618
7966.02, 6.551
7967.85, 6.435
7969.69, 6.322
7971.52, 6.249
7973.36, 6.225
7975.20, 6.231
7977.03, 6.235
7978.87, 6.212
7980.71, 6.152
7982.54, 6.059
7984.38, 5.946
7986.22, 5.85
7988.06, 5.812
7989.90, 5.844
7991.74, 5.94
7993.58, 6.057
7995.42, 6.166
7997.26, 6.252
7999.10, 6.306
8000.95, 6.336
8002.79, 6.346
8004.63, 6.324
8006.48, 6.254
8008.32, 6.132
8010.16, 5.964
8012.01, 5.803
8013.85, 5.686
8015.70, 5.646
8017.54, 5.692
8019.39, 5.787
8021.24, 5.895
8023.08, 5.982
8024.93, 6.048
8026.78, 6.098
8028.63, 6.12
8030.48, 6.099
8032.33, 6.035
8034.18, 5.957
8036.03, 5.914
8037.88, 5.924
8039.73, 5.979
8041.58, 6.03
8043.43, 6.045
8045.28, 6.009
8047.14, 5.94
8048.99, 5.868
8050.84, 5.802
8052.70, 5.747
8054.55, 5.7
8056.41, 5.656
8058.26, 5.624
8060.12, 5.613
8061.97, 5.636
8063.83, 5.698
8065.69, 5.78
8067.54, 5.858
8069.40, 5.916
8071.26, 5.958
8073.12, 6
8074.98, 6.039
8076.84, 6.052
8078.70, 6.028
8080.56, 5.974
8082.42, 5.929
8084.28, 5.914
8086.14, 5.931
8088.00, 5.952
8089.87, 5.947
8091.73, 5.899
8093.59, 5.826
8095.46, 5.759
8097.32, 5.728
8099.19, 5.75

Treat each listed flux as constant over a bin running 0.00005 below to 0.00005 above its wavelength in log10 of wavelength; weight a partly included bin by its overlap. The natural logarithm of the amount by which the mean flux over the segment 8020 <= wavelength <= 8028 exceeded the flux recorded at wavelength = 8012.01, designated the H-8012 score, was -1.6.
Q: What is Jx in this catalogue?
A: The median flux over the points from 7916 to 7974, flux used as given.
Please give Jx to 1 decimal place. 6.4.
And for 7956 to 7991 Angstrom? 6.2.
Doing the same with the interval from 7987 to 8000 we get 6.1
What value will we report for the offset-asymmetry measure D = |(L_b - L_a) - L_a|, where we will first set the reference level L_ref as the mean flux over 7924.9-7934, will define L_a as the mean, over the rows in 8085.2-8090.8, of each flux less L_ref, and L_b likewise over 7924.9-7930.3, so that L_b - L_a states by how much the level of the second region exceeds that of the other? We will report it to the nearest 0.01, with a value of 0.78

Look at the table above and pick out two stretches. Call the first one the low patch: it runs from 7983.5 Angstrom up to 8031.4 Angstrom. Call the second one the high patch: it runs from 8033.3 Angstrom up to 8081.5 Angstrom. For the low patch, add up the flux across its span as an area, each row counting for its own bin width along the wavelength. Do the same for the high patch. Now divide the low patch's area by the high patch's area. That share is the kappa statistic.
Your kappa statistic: 1.02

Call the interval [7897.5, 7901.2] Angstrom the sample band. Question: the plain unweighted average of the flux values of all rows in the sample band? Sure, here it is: 6.5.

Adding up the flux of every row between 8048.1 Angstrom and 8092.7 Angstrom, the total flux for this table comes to 141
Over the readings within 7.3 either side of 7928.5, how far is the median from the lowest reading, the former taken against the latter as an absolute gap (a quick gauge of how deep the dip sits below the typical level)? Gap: 0.12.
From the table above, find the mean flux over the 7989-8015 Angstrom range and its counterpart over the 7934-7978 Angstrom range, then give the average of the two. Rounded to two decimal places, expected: 6.25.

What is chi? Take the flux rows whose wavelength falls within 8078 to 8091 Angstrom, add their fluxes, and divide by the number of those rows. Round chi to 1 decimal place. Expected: 6.0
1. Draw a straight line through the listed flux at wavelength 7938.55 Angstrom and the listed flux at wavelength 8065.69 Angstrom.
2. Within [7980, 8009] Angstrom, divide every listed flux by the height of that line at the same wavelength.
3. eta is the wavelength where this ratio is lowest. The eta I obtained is 7988.06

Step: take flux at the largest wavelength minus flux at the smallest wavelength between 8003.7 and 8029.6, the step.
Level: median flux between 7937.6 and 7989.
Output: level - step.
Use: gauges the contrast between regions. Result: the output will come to 6.5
